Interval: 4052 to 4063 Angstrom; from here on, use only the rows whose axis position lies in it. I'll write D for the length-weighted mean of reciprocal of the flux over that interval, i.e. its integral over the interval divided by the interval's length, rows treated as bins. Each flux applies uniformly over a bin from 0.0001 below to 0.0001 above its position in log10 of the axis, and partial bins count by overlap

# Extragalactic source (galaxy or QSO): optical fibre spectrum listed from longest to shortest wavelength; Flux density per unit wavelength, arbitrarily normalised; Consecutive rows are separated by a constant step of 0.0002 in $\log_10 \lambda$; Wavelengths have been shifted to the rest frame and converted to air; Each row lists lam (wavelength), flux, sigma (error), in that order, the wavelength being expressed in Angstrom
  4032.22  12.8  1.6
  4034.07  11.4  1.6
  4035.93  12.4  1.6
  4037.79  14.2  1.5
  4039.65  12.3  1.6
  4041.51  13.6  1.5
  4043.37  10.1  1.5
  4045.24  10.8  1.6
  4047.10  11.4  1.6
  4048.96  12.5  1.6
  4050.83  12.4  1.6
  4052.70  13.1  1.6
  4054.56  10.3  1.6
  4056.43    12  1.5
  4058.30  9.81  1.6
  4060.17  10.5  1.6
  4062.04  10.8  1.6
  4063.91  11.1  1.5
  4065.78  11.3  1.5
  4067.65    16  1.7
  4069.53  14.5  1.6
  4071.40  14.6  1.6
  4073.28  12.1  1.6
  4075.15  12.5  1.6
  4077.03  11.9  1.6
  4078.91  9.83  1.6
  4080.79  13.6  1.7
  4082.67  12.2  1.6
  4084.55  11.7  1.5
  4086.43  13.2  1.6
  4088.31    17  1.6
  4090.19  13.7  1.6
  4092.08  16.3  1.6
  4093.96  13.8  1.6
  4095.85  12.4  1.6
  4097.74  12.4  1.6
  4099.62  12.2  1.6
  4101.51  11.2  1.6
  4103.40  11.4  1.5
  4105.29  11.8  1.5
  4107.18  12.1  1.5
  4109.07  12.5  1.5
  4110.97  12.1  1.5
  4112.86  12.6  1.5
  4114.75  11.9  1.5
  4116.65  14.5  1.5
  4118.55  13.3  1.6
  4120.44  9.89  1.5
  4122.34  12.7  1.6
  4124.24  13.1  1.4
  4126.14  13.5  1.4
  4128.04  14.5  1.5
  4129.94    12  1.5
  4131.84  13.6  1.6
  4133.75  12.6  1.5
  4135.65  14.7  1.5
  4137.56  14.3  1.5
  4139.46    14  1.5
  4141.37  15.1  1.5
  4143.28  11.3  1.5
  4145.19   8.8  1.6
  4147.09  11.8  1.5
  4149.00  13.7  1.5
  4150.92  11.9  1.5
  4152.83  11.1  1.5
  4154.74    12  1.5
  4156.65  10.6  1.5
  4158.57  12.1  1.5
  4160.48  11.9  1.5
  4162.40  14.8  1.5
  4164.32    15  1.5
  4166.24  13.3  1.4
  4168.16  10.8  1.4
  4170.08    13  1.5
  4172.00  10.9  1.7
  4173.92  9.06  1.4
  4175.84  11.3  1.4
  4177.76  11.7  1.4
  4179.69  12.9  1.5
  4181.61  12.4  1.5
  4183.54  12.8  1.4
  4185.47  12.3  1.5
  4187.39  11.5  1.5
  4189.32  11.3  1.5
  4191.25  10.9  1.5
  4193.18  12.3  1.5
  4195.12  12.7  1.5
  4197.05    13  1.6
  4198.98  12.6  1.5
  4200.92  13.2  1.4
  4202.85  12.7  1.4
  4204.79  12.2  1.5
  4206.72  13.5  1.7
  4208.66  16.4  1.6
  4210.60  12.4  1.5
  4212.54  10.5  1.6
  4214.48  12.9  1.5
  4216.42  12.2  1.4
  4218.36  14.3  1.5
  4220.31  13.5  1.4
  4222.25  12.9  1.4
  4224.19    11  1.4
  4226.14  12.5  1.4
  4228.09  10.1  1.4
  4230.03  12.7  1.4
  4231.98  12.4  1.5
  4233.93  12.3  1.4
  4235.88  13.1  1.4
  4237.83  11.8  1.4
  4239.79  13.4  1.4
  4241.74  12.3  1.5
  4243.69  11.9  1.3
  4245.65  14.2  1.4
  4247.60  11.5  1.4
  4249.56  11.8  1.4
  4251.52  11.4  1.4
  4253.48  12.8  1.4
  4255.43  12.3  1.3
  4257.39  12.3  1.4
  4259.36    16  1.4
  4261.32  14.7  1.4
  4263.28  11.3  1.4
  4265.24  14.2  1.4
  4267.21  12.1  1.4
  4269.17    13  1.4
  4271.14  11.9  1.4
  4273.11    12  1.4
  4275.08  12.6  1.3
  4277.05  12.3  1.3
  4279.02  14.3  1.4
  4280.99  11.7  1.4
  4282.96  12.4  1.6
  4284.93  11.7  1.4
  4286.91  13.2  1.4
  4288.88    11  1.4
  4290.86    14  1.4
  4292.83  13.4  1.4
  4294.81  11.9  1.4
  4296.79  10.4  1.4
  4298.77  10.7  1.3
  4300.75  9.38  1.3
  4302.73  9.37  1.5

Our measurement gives 0.0914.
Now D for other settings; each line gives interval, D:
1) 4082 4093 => 0.0725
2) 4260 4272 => 0.0780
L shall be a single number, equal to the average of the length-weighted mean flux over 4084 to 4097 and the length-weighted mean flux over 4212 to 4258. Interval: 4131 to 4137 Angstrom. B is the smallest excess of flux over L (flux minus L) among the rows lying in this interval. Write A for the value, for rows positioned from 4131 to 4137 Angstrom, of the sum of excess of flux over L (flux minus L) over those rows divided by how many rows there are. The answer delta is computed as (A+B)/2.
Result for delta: -0.1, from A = 0.4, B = -0.6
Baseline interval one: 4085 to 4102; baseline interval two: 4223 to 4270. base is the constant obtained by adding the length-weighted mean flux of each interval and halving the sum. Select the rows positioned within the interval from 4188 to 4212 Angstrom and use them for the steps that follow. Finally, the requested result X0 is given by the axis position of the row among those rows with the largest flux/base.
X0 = 4208.66 Angstrom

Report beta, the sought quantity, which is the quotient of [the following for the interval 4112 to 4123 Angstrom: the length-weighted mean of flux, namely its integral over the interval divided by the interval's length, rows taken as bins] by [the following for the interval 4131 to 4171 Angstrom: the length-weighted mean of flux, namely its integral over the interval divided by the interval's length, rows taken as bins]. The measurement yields 0.98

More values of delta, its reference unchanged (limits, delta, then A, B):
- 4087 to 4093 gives 1.5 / 2.5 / 0.5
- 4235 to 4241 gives -0.9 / -0.4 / -1.4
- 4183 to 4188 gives -1.4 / -1.0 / -1.7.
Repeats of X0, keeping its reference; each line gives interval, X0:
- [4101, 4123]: 4116.65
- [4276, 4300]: 4279.02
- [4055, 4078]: 4067.65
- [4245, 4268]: 4259.36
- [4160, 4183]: 4164.32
